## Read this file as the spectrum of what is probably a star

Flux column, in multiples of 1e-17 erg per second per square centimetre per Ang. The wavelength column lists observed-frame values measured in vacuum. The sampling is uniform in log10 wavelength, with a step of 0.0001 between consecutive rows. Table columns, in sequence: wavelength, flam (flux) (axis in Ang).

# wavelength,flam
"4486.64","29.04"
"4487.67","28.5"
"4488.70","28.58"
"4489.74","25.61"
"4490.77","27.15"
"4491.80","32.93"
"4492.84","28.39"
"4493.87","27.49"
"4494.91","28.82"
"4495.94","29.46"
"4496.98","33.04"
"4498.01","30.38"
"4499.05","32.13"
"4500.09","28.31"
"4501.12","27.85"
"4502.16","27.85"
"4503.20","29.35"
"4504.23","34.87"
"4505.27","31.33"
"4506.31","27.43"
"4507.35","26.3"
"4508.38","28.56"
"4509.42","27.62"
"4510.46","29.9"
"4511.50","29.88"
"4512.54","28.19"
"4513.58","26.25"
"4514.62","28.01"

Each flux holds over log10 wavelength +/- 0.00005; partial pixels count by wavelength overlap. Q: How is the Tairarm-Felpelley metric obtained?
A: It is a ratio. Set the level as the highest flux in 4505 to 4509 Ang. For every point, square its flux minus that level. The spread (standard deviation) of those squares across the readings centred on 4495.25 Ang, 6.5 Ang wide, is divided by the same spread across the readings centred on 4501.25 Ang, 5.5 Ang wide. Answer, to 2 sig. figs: 1.0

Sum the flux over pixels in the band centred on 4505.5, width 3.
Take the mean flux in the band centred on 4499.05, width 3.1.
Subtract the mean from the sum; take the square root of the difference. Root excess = 7.96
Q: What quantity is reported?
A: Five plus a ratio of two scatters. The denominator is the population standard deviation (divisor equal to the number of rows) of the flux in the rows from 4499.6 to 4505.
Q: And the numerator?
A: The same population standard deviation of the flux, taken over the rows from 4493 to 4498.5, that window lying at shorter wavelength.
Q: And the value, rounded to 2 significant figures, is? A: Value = 5.7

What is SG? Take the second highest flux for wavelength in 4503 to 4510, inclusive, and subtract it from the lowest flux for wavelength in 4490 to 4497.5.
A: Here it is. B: -4.2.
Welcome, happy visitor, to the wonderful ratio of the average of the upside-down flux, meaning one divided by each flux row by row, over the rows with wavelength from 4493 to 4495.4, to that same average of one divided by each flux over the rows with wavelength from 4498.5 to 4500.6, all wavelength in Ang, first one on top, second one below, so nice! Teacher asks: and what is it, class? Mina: 1.07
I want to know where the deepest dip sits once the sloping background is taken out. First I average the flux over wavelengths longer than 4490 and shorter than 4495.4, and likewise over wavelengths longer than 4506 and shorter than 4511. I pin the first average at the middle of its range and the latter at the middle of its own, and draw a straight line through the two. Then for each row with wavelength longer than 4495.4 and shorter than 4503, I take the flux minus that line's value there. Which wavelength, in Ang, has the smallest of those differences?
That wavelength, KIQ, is 4501.12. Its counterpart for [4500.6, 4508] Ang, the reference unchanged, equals 4507.35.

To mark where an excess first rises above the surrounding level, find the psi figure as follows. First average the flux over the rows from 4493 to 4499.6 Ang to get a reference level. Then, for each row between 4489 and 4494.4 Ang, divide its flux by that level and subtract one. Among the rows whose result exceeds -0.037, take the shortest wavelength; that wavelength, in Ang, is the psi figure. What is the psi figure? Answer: 4491.80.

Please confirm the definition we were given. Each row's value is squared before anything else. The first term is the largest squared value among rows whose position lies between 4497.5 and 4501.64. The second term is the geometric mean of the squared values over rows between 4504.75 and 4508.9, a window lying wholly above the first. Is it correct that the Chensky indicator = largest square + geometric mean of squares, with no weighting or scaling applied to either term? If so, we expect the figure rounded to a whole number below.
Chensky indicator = 1836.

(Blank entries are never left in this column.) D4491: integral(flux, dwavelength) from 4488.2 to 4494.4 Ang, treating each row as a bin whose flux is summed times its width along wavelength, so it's 176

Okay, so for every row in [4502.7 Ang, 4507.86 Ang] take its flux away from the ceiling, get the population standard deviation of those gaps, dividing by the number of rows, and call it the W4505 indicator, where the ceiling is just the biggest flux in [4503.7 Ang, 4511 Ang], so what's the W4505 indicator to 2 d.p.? 3.04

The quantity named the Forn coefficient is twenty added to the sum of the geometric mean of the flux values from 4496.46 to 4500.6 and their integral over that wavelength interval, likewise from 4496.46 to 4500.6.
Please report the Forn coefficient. 179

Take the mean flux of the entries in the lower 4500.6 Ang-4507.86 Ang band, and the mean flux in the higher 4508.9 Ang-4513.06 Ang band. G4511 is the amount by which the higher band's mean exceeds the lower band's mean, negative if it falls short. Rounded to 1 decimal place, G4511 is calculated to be -0.4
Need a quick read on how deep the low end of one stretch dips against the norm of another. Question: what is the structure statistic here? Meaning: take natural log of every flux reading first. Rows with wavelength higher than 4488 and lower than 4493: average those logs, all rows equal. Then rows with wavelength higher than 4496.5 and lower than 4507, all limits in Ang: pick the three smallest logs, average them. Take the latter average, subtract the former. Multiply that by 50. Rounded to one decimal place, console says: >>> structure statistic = -1.3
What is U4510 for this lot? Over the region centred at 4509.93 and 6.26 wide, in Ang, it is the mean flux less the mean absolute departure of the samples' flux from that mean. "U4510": 27.4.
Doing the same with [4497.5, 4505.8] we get 28.3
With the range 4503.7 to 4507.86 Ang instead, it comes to 26.9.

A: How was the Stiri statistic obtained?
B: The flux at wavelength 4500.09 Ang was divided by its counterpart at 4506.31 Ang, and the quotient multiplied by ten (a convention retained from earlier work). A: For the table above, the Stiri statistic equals 10.3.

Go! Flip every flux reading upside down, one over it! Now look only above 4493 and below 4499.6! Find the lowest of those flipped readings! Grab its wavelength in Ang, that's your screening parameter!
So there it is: 4496.98 Ang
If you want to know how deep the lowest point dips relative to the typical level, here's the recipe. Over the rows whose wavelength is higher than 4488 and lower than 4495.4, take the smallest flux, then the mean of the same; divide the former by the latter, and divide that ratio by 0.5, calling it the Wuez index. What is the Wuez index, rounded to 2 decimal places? 1.80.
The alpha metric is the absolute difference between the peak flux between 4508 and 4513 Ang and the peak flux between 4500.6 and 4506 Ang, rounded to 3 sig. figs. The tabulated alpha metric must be 4.97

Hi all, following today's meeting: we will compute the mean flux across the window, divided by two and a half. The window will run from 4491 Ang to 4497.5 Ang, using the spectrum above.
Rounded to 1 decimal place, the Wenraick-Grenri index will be 12.0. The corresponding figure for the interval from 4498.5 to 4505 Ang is 12.0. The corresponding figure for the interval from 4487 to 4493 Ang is 11.4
